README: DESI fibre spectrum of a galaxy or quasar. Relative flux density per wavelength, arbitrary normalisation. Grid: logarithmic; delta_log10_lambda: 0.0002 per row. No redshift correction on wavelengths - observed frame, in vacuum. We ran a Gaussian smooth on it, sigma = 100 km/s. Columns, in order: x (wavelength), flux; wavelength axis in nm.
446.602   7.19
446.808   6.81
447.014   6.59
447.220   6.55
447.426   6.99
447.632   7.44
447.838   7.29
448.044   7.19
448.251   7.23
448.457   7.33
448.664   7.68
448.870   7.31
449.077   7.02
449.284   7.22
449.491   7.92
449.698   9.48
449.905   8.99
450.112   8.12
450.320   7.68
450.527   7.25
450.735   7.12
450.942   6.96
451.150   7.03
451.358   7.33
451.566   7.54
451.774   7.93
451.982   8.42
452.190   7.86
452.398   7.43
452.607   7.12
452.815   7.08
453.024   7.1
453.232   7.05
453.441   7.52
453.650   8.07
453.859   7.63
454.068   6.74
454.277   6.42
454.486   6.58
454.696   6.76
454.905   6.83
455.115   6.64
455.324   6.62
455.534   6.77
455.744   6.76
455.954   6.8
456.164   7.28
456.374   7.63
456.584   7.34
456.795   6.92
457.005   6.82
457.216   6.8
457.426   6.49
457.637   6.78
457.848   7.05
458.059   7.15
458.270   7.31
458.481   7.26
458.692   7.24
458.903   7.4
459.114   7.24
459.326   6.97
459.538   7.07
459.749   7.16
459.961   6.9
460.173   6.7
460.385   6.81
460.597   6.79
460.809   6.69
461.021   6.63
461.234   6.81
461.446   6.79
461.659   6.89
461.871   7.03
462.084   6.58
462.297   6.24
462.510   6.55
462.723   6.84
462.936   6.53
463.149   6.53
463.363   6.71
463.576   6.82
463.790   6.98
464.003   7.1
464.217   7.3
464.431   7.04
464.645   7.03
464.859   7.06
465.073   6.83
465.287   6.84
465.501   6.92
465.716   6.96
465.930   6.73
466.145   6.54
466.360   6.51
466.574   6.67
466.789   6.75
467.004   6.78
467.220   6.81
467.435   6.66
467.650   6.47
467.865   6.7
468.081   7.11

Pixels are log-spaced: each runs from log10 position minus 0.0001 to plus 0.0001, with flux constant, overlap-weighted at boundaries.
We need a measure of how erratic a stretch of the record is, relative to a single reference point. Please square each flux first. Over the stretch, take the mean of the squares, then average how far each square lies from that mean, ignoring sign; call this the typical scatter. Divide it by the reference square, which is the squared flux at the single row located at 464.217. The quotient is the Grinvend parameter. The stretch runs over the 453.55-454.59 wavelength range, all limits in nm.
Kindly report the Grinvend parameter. 0.165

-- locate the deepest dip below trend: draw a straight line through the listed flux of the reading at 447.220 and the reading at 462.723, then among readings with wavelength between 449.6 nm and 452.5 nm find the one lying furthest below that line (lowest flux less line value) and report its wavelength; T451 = 450.942 nm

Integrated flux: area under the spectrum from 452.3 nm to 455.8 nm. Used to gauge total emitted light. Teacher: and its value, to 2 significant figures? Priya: 25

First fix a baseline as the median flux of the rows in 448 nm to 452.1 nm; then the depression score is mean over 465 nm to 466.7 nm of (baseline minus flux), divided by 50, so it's 0.012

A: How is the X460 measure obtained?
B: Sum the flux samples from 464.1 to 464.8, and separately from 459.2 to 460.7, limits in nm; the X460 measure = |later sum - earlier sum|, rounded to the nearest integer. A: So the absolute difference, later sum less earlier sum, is 27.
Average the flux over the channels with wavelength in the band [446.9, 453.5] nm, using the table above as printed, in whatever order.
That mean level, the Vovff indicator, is 7.46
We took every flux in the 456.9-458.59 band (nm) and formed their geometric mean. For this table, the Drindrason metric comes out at 6.95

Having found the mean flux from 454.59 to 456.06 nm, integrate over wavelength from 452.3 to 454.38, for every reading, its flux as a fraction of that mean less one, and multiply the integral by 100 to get 15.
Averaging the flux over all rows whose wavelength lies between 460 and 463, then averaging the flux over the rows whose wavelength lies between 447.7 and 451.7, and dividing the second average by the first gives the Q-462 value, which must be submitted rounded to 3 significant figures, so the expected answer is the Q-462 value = 1.13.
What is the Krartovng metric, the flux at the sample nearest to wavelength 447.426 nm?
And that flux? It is 6.99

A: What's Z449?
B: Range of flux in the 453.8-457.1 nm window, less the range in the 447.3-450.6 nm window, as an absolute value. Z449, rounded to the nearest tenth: 1.3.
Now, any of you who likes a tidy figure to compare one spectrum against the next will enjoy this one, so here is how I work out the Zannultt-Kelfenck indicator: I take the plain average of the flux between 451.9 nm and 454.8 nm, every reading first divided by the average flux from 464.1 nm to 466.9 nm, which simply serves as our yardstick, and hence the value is 1.06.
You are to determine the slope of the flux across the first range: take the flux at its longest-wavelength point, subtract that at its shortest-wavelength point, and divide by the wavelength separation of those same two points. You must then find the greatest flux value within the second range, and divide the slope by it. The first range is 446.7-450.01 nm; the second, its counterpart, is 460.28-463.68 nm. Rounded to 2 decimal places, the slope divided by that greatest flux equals 0.10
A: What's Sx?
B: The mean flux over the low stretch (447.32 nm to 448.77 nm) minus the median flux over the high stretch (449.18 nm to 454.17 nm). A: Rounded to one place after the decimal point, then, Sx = -0.2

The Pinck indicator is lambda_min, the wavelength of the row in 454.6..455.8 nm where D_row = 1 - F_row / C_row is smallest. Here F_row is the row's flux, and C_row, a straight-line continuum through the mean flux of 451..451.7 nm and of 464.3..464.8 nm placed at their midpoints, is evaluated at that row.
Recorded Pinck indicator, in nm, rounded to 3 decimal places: 454.905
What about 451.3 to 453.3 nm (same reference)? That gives 451.982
